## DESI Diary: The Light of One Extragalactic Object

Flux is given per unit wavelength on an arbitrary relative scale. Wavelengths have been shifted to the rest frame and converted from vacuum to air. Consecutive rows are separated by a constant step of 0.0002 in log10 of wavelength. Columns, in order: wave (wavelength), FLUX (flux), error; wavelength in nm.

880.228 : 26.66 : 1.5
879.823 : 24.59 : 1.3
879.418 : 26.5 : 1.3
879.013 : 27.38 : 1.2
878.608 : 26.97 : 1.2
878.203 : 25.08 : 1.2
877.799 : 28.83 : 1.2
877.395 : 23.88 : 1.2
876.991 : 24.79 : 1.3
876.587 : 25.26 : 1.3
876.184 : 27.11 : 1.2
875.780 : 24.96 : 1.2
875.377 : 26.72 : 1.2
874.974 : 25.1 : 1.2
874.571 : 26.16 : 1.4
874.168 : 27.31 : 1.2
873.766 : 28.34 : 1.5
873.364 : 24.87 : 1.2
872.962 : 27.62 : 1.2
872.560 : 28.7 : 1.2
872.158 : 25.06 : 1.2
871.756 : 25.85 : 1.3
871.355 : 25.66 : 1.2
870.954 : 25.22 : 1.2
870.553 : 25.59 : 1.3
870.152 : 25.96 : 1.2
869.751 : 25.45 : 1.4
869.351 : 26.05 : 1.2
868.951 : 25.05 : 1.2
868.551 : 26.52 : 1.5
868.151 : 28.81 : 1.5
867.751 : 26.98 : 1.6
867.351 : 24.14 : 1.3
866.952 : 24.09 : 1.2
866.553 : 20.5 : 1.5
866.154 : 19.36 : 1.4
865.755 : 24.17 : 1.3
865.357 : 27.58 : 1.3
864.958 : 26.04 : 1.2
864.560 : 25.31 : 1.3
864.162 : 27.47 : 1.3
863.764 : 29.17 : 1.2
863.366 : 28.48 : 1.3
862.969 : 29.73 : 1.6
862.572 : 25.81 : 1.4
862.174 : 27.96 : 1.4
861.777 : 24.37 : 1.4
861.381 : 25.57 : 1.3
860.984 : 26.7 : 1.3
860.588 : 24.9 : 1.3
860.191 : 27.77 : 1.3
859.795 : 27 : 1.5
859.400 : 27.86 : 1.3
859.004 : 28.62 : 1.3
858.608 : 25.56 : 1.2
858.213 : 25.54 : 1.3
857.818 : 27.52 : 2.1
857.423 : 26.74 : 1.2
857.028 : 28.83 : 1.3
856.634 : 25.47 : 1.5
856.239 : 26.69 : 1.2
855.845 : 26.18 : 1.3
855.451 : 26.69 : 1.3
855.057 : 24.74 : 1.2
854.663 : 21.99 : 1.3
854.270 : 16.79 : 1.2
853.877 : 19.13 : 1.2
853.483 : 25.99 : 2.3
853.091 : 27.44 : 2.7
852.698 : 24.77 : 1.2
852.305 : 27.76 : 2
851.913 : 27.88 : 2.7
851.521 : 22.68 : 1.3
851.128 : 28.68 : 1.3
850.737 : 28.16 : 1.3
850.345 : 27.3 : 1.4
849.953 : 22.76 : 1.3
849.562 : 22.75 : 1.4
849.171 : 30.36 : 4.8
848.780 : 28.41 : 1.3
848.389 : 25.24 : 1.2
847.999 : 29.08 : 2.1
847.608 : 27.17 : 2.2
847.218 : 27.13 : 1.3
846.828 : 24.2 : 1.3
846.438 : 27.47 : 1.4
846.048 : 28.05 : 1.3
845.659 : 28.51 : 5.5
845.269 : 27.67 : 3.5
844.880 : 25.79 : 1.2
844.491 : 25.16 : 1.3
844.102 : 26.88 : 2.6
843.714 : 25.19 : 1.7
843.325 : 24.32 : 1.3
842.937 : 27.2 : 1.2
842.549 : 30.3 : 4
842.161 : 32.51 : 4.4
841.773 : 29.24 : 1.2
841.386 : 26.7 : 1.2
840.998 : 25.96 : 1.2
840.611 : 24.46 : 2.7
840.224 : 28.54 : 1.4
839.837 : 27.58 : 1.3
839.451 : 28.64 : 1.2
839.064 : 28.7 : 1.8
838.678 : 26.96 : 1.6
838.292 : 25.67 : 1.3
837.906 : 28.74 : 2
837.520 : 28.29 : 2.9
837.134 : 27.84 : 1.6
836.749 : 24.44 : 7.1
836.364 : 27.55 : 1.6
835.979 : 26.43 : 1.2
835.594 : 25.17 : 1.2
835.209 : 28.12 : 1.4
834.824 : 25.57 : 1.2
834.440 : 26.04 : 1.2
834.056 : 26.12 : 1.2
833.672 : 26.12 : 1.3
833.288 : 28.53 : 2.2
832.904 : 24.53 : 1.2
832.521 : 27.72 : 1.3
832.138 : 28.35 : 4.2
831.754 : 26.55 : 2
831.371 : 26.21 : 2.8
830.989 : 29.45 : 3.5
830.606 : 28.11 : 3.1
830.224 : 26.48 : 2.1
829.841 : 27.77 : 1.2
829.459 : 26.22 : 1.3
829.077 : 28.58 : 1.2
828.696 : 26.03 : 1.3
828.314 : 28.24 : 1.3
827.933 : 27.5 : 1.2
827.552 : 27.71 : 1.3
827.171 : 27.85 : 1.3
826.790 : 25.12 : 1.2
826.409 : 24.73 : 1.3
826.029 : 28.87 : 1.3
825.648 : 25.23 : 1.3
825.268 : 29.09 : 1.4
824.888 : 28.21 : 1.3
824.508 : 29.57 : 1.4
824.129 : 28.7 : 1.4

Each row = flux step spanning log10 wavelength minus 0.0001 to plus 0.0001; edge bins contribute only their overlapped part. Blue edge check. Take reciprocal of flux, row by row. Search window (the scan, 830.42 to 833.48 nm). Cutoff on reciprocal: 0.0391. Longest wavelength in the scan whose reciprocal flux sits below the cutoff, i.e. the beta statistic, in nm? 833.288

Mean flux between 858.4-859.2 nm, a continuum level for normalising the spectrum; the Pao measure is 27.1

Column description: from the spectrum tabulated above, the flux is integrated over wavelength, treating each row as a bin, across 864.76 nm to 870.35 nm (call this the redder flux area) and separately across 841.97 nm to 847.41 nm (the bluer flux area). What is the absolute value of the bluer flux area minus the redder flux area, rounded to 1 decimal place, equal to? 7.8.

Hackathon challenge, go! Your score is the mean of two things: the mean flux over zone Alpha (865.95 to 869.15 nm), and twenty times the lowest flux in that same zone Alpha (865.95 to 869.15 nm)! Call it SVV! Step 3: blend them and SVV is 206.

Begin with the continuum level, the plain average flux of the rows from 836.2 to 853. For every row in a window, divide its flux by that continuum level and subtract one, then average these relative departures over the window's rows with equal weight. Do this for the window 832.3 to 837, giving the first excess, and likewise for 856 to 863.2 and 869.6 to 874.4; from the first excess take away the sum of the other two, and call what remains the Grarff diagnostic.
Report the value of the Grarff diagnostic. 0.011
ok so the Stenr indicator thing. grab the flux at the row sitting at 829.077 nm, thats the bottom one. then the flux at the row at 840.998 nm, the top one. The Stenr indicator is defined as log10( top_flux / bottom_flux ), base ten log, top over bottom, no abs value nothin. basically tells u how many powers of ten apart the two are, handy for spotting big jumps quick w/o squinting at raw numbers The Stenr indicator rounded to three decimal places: -0.042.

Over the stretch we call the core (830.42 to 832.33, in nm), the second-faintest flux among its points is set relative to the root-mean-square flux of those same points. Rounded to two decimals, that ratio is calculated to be 0.96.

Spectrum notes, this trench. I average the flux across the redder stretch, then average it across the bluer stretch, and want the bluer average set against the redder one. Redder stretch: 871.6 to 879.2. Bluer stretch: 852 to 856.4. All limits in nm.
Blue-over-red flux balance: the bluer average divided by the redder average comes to 0.93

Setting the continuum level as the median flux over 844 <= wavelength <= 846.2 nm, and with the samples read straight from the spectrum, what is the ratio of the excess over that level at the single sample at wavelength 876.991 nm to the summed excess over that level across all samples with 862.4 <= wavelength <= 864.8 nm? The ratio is -1.1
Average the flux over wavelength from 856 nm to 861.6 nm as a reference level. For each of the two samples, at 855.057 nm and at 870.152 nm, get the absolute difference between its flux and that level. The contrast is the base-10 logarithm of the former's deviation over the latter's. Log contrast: 0.40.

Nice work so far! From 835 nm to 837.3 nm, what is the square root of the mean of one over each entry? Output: 0.194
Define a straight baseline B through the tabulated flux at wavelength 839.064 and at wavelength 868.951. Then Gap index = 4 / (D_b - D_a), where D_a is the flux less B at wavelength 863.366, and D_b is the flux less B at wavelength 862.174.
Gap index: -6.0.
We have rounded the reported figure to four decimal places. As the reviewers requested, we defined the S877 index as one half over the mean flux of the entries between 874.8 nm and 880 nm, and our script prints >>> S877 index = 0.0193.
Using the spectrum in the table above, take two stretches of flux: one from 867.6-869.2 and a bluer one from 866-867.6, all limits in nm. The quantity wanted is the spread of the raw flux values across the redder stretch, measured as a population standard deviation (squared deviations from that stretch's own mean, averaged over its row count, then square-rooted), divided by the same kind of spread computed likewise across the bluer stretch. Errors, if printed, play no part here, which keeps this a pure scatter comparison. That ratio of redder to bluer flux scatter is 0.6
